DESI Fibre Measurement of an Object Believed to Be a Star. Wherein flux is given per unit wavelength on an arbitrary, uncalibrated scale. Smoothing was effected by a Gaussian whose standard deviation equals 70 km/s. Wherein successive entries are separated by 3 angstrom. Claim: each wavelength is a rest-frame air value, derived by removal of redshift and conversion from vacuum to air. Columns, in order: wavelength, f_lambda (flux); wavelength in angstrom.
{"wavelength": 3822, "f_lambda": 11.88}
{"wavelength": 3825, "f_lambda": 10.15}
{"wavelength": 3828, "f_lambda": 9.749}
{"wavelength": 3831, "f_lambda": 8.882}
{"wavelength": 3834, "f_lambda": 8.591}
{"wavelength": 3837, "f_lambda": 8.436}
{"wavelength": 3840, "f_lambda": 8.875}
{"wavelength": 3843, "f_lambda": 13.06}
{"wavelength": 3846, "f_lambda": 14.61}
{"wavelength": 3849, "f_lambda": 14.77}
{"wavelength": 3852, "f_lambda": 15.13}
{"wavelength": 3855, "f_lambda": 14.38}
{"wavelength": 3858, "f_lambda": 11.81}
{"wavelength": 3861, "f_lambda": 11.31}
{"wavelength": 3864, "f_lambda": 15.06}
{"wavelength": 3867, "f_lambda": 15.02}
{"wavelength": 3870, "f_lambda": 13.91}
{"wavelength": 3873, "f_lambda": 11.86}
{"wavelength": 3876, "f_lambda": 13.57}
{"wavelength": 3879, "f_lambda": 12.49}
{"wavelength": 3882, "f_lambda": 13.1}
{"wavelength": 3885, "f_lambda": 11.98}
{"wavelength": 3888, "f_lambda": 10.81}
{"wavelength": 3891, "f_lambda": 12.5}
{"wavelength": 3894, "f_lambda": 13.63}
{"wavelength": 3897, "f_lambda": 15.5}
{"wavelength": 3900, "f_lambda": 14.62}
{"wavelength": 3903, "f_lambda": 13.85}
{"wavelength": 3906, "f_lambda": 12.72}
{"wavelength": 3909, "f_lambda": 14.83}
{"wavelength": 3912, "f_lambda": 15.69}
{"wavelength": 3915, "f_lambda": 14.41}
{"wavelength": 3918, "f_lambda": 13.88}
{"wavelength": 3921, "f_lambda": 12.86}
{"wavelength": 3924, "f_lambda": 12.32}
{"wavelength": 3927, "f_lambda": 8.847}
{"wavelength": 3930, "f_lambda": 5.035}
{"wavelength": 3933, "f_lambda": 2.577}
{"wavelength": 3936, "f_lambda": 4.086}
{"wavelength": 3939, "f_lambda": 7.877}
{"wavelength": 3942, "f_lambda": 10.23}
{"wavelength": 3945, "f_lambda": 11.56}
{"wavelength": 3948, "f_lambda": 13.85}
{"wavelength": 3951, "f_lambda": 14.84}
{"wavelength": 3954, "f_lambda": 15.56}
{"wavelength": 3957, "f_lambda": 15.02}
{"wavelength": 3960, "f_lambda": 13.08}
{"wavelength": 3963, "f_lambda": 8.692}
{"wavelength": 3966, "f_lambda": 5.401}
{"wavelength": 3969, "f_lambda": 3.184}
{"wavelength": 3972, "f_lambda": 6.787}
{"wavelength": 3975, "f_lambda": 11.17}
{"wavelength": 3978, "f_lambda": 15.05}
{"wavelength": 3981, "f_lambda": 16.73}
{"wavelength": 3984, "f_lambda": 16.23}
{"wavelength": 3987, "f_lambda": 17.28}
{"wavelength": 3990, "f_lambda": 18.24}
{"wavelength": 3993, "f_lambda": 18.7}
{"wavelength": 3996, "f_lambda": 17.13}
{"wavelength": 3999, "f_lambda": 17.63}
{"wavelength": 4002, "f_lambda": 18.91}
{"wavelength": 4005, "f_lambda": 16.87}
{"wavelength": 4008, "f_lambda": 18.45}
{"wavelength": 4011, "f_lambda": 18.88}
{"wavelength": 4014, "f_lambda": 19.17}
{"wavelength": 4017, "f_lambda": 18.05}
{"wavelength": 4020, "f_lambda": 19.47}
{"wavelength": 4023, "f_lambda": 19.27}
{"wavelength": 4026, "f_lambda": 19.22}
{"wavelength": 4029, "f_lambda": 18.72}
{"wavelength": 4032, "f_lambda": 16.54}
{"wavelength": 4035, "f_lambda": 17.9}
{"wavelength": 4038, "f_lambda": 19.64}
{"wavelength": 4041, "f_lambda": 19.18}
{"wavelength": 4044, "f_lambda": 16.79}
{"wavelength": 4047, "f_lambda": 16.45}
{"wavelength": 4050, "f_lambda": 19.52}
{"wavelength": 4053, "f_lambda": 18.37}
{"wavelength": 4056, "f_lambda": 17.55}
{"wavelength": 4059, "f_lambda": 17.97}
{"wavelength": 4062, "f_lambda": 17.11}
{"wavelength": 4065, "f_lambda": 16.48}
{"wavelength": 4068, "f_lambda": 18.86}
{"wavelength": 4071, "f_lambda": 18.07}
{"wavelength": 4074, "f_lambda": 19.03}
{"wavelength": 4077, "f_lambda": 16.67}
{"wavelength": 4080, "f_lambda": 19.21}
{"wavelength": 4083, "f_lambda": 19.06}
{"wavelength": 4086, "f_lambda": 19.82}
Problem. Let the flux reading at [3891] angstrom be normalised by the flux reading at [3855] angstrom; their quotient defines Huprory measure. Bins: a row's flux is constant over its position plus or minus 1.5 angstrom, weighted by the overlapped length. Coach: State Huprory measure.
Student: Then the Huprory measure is 0.87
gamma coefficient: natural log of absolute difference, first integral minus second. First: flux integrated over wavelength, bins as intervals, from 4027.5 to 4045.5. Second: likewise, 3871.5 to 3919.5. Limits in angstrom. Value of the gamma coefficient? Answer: 5.77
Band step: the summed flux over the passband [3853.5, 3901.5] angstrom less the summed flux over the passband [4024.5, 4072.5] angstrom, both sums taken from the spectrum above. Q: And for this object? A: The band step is -77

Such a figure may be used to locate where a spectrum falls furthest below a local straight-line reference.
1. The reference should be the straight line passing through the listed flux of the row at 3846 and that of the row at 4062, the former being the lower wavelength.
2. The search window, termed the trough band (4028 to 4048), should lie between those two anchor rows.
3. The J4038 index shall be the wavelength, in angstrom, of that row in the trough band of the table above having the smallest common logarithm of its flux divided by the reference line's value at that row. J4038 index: 4047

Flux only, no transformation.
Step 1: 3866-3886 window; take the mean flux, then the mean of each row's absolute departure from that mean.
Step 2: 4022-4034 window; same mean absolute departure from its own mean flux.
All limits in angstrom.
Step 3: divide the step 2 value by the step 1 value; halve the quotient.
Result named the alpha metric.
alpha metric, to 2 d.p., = 0.54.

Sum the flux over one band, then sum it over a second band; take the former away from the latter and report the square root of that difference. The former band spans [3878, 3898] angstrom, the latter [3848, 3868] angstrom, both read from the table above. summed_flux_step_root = 2.7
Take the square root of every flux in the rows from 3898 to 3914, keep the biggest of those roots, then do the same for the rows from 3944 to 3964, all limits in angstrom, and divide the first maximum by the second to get 1.00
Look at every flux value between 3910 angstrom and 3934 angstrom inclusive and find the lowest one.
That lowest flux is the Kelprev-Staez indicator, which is 2.577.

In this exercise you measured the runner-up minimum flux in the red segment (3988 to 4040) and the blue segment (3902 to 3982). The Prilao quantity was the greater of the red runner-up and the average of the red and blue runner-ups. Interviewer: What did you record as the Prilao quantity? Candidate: 16.9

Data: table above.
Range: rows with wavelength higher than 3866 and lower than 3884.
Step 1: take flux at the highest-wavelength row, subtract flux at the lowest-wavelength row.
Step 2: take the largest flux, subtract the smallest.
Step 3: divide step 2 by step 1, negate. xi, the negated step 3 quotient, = 1.6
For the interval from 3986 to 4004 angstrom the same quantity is -1.1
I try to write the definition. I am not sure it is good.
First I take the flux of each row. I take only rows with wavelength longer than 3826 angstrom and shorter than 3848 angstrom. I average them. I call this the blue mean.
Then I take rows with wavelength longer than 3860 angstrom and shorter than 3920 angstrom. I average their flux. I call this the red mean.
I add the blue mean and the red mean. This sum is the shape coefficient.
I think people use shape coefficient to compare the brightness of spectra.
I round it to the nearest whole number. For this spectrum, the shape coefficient 24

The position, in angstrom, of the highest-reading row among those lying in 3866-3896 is 3867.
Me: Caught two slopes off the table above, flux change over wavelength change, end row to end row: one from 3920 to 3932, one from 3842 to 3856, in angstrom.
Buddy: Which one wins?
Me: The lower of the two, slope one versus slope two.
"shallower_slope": -0.87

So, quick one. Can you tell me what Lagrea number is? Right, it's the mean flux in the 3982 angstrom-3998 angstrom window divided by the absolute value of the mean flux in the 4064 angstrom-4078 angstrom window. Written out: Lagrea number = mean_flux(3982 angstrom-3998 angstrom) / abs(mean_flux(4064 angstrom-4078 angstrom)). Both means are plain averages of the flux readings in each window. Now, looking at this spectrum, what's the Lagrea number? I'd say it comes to 0.98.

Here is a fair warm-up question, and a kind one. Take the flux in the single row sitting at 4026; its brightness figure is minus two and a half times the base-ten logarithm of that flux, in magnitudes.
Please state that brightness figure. -3.21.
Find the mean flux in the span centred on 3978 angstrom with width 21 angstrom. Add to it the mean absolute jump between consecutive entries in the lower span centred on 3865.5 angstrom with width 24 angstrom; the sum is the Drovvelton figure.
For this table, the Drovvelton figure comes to 14.0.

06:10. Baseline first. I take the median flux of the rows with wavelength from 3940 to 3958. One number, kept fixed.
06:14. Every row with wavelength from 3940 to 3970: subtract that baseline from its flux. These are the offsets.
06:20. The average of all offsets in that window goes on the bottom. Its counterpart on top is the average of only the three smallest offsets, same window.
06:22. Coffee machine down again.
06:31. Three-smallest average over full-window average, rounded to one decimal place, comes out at 2.7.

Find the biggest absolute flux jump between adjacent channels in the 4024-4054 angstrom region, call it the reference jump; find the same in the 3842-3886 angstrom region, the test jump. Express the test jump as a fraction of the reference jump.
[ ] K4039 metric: 1.2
